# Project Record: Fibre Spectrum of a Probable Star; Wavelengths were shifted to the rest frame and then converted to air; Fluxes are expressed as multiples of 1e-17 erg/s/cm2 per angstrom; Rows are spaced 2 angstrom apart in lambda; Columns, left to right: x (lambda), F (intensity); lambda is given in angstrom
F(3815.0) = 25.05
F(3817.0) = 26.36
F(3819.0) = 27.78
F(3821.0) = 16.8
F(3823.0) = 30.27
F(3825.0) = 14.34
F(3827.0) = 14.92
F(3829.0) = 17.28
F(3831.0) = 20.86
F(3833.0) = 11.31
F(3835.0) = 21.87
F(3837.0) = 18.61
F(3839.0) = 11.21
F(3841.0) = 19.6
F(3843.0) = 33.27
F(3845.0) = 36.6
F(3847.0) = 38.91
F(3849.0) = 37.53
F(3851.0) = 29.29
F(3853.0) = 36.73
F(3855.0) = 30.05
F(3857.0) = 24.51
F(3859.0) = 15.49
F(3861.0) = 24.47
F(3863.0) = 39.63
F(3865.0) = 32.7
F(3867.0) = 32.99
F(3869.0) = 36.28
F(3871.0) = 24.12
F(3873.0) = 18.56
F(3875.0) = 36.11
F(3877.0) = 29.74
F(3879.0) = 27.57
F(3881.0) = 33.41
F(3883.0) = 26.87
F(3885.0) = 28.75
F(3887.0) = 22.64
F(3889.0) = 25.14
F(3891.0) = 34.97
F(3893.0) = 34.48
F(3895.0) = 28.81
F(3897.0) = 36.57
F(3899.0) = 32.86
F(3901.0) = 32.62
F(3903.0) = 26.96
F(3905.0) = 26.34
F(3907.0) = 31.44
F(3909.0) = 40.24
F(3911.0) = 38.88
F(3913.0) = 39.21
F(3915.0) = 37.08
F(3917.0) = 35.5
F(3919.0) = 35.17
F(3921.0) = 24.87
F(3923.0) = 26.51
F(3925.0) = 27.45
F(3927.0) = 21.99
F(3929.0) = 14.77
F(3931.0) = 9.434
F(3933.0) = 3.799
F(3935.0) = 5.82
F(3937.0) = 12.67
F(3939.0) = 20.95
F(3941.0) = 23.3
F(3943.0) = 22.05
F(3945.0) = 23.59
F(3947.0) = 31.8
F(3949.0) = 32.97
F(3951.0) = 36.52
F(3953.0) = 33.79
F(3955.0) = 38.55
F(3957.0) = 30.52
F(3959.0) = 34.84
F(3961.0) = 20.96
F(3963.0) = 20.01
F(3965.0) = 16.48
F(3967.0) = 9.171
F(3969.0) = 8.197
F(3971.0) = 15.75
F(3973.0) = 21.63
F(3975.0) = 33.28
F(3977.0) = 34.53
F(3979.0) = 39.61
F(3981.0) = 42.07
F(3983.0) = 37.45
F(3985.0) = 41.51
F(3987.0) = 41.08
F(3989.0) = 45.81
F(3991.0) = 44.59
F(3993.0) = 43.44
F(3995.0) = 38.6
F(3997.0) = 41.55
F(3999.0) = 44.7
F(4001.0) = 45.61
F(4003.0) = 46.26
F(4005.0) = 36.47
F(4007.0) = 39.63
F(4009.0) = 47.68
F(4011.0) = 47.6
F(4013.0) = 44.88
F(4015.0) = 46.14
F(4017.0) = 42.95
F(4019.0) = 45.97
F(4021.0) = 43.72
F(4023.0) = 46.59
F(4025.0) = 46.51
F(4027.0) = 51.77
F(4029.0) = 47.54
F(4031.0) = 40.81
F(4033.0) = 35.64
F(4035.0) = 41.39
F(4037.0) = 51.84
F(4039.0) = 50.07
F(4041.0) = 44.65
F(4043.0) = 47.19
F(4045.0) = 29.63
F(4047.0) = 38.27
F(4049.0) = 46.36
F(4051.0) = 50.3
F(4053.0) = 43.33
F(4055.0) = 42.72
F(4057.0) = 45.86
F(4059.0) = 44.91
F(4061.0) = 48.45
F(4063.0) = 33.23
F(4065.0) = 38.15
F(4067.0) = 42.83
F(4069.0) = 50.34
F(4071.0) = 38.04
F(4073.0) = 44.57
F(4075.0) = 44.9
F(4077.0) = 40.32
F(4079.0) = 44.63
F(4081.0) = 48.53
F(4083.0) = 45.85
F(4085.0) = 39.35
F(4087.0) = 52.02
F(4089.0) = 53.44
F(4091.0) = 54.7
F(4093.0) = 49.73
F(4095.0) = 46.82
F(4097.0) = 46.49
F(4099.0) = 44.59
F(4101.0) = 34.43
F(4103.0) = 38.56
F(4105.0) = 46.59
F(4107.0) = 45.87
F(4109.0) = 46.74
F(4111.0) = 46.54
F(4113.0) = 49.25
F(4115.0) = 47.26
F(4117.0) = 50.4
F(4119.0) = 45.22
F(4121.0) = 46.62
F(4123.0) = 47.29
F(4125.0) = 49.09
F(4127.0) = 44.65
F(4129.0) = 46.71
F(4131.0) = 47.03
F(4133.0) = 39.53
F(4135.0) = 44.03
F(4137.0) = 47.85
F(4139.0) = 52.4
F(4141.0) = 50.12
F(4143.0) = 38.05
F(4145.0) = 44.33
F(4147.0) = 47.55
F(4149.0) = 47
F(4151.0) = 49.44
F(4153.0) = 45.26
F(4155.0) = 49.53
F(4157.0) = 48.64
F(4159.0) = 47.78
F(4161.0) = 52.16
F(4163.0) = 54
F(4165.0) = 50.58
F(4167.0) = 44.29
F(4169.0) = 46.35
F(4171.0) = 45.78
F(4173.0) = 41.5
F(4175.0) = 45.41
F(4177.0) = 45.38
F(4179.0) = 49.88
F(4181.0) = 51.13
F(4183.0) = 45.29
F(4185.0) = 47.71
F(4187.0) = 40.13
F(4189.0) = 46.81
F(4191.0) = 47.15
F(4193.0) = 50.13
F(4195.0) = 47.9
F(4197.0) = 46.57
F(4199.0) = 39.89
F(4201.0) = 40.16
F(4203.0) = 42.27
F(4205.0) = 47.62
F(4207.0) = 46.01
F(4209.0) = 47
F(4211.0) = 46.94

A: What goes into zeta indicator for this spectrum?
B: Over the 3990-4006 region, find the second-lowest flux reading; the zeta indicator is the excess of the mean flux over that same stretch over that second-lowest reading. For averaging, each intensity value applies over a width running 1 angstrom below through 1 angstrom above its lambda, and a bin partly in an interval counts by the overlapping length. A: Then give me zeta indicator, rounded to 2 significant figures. 4.1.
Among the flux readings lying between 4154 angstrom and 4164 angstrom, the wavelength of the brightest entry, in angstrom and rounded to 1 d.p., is 4163.0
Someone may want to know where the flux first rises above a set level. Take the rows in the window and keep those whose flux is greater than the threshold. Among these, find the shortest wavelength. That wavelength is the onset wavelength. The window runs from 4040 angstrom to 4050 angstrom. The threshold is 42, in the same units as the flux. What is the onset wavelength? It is 4041.0 angstrom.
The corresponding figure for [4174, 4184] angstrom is 4175.0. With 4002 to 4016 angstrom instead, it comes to 4003.0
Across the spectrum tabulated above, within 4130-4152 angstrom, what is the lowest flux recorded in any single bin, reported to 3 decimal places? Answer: 38.050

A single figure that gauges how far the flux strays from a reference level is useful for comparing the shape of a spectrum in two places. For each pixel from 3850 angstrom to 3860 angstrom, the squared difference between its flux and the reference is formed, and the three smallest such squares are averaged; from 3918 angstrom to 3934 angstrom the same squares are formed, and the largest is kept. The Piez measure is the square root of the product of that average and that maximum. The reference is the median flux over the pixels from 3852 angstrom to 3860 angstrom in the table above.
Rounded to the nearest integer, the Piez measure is 60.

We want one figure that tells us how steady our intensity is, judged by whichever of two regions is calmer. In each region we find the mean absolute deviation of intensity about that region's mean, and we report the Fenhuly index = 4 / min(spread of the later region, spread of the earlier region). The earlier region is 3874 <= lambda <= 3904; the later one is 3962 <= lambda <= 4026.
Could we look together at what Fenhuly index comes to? 1.1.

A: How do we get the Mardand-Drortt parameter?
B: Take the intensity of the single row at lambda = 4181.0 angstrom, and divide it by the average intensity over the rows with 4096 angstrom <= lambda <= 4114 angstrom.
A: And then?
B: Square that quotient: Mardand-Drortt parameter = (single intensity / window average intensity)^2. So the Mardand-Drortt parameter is 1.3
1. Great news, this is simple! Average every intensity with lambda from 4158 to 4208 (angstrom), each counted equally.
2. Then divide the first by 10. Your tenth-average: 4.6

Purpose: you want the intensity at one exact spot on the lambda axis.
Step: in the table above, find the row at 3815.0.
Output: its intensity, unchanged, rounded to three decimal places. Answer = 25.050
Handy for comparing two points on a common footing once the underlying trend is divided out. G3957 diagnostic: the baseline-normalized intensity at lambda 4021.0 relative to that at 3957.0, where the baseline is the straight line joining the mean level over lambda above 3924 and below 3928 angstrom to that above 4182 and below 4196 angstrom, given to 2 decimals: 1.20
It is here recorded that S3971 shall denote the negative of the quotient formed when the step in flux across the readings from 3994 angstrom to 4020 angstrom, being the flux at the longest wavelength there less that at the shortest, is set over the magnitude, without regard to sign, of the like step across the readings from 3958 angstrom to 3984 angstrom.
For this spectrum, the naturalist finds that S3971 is -2.8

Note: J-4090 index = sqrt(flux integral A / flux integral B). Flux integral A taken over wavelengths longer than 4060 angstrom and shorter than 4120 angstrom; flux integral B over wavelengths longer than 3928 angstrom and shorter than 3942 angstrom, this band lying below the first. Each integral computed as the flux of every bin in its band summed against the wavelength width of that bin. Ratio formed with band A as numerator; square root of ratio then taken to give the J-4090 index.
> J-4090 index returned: 3.9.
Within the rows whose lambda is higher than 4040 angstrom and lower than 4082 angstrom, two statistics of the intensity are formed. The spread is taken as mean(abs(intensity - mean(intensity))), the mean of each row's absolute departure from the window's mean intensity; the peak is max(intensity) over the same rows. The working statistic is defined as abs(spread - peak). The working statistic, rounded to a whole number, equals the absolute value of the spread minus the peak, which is 46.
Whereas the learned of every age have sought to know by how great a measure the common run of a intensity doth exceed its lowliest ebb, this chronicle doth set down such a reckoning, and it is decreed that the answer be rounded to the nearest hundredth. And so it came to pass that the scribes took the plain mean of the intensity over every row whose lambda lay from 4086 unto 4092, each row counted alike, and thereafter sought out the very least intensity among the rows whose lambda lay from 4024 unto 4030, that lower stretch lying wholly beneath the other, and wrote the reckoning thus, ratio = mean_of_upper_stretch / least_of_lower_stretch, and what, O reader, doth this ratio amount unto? 1.15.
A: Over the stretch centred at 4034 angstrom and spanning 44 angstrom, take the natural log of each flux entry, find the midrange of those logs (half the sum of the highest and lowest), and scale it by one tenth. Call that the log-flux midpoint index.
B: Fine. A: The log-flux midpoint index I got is 0.367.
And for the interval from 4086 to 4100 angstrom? 0.390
